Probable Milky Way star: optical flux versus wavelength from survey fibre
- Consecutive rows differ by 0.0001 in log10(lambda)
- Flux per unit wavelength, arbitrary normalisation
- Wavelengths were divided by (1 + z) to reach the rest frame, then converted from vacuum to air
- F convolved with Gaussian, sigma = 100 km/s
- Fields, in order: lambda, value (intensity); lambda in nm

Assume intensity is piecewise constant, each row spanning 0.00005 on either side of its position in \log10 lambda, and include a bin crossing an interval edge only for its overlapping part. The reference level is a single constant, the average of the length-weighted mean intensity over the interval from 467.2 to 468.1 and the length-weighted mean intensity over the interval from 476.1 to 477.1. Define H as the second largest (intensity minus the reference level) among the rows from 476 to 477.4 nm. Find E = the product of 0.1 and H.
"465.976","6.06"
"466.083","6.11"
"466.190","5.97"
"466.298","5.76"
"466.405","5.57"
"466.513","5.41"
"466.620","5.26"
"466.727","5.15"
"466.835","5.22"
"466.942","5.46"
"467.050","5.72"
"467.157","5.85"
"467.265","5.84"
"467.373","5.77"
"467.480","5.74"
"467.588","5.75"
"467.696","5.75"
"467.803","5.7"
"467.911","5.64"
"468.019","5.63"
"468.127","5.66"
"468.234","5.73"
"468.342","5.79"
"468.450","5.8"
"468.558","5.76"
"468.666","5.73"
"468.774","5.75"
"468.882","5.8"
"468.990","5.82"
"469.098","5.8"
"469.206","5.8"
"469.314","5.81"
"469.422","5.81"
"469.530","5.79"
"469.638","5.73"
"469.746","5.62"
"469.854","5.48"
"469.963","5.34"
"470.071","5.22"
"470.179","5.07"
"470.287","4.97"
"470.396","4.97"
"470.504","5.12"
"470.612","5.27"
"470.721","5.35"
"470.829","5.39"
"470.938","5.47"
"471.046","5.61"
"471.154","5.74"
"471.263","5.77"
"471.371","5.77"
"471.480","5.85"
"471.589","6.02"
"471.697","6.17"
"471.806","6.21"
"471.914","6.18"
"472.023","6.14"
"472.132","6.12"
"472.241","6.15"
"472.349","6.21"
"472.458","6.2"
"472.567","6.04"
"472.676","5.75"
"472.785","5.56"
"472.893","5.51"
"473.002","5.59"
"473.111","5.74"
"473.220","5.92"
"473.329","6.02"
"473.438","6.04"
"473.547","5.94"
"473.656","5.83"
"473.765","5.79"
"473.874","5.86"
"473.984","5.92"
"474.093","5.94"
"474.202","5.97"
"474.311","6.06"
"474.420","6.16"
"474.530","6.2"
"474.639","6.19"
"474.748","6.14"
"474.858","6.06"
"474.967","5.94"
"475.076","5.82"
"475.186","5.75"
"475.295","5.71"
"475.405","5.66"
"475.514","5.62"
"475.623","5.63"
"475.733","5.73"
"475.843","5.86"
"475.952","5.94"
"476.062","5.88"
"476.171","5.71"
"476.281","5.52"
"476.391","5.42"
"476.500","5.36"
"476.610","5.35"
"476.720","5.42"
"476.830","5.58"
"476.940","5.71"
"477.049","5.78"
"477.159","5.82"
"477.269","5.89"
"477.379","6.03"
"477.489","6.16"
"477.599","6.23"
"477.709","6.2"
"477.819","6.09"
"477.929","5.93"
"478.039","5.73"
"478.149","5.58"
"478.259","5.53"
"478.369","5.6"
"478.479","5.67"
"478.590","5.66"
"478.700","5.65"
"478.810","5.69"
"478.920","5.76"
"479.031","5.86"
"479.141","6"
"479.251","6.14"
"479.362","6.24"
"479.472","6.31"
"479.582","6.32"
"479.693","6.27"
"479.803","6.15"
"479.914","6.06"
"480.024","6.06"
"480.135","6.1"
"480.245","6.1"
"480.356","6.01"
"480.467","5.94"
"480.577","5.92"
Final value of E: 0.026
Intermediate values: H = 0.26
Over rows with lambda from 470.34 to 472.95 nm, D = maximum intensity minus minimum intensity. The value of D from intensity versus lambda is 1.2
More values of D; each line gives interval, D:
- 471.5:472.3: 0.2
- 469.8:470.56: 0.5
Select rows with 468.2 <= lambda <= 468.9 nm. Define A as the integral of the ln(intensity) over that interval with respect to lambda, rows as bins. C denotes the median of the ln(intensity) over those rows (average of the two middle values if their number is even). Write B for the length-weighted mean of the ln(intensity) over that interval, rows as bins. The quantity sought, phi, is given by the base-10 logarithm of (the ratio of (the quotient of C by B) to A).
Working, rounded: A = 1.23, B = 1.750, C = 1.75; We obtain -0.09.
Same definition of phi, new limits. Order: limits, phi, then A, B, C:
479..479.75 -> -0.13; 1.37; 1.822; 1.83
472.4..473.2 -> -0.15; 1.40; 1.753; 1.75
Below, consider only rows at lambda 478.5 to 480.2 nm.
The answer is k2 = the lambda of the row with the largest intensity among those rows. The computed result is 479.582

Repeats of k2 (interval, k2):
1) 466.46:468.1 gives 467.157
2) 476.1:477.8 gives 477.599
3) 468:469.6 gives 468.990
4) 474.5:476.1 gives 474.530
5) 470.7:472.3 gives 471.806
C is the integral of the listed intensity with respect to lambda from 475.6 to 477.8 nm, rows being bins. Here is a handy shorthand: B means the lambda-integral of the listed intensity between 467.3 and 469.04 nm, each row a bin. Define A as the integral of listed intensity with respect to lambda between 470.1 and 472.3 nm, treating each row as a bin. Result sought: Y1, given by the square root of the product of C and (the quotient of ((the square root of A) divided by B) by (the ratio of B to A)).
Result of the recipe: 2.4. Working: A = 12.5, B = 10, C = 12.7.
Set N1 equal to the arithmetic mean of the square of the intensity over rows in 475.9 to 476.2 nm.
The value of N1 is 34.2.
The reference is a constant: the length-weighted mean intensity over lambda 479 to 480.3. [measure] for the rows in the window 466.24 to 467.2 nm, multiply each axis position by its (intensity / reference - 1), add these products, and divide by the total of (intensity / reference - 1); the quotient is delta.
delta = 466.71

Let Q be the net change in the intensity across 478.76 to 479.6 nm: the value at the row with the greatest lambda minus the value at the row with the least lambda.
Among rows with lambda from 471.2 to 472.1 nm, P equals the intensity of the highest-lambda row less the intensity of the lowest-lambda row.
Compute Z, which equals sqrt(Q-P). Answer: 0.51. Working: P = 0.4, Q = 0.6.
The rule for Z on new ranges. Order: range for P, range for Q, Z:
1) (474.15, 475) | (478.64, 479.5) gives 0.83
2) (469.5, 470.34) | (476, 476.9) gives 0.72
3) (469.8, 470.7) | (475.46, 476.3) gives 0.33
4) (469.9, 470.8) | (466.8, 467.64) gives 0.72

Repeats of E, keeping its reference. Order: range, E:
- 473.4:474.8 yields 0.056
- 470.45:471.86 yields 0.054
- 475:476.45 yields 0.025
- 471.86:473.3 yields 0.057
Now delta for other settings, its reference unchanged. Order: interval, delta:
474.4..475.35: 475.20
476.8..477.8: 476.98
